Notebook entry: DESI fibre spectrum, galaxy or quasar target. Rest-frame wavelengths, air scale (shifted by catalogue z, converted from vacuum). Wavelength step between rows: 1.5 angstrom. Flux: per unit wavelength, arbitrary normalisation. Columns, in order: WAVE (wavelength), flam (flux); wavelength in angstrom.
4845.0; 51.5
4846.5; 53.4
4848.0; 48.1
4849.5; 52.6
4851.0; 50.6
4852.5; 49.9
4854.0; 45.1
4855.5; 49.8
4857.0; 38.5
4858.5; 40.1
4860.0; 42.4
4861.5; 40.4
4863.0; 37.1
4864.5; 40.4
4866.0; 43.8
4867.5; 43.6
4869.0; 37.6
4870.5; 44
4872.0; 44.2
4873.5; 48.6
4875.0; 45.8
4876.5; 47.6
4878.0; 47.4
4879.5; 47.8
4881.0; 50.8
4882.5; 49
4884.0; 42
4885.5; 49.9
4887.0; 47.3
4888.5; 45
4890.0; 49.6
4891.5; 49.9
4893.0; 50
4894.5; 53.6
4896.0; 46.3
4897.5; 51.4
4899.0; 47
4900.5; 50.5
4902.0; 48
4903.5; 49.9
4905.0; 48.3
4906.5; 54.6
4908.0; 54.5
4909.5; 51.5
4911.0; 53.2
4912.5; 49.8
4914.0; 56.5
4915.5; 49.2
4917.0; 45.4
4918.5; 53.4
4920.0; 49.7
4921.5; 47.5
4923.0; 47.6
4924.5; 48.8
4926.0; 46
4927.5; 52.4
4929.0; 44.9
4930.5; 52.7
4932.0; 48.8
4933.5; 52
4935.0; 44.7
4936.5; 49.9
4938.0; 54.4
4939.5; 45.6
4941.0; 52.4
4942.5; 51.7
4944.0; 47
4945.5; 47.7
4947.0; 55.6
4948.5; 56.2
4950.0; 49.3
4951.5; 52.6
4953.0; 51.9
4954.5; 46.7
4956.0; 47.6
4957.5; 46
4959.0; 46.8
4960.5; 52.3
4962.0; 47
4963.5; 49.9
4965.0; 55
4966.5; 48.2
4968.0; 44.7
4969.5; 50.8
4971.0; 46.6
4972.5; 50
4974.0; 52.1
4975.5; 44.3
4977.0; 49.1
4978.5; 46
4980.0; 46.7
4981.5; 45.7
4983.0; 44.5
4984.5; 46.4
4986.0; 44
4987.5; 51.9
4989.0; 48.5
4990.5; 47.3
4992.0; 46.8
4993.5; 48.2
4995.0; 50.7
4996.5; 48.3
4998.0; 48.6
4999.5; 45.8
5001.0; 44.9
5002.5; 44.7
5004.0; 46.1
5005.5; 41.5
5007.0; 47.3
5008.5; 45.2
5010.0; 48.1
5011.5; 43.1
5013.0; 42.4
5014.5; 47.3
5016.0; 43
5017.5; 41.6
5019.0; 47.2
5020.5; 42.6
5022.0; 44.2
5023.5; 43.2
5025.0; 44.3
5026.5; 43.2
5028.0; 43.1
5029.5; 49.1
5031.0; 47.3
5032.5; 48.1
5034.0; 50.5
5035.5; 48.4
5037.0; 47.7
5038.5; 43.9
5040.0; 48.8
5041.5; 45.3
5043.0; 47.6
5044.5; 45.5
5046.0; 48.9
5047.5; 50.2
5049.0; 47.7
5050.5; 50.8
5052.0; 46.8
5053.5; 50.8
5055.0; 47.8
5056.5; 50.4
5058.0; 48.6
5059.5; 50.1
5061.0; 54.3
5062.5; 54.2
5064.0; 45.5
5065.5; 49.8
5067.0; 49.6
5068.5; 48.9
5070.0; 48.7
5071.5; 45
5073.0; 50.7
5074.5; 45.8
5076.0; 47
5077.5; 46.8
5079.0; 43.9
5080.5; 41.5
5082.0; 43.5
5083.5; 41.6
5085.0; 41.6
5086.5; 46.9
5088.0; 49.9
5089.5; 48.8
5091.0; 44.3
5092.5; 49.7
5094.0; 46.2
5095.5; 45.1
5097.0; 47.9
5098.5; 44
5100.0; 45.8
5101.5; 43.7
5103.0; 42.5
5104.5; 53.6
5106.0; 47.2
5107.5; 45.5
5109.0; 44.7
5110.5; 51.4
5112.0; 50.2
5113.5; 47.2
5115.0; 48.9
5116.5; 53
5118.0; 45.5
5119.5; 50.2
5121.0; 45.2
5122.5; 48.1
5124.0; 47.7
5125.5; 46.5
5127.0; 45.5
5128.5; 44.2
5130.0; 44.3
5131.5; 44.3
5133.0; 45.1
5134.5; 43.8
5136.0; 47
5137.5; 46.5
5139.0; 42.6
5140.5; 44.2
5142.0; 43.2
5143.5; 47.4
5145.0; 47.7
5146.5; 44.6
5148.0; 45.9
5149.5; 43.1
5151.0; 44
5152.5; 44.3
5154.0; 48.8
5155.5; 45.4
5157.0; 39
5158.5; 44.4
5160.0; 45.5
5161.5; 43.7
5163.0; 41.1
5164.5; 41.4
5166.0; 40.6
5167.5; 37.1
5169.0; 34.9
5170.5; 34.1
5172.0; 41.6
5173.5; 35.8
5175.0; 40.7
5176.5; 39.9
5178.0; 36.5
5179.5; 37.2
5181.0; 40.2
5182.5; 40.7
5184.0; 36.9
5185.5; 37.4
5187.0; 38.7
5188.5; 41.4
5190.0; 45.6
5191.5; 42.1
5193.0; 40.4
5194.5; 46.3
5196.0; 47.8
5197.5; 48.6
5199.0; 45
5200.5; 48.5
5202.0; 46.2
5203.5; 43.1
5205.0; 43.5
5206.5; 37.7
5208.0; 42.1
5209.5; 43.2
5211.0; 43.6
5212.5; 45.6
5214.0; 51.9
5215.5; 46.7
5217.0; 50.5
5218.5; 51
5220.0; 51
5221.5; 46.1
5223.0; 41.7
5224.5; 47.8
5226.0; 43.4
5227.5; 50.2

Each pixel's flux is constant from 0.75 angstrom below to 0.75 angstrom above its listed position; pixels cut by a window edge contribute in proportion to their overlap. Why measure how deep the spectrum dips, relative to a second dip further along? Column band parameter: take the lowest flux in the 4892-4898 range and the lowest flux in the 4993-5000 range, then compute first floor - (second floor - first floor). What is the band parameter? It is 46.8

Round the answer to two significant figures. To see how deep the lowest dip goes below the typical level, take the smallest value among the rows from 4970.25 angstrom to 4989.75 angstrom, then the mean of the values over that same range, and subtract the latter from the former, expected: -3.4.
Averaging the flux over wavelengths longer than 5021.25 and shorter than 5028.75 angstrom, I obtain 43.6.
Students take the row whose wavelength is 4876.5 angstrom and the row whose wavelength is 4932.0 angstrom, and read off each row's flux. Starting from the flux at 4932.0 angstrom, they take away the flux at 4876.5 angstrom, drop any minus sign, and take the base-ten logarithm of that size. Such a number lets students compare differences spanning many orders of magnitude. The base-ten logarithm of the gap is 0.08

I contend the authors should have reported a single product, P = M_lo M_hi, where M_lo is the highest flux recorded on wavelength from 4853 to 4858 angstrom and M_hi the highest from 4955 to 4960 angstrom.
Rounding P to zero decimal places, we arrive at 2370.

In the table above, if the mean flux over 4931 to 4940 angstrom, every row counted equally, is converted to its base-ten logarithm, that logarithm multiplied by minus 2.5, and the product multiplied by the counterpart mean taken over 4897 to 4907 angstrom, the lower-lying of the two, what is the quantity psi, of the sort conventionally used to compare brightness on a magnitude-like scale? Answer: -211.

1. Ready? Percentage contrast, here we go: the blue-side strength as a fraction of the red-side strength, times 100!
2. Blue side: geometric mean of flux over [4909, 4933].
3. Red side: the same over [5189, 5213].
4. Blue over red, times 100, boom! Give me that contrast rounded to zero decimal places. 112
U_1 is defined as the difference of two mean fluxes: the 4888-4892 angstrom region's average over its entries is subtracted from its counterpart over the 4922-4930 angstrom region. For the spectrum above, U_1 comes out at -0.2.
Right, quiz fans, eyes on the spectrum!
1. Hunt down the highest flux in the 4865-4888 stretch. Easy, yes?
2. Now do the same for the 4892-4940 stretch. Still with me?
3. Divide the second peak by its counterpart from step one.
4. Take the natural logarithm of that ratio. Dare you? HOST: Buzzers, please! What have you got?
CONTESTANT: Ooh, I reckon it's 0.11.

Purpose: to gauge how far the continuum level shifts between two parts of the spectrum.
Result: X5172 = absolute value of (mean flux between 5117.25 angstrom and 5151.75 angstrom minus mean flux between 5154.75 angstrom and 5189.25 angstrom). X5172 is 5.8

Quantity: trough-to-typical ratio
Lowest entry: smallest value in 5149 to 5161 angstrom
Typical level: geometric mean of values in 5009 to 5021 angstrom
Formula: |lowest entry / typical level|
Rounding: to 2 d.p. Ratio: 0.88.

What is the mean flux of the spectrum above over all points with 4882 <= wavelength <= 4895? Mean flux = 48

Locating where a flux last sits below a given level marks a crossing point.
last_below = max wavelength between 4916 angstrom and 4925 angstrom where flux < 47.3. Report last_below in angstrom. 4917.0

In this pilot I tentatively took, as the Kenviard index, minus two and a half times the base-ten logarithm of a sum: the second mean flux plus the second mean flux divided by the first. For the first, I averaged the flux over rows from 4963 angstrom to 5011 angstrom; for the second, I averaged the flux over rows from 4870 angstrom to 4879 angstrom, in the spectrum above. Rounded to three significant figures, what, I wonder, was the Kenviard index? -4.19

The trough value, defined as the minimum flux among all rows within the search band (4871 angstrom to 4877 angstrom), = 44.2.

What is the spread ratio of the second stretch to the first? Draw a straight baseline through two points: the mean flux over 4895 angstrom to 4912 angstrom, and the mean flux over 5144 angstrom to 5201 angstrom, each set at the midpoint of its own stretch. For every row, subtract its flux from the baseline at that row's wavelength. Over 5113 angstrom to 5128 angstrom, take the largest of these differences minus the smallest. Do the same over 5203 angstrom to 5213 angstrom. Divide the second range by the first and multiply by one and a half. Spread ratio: 1.6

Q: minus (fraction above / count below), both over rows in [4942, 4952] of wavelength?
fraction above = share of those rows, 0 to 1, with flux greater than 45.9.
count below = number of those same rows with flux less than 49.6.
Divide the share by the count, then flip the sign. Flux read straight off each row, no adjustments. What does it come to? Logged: -0.33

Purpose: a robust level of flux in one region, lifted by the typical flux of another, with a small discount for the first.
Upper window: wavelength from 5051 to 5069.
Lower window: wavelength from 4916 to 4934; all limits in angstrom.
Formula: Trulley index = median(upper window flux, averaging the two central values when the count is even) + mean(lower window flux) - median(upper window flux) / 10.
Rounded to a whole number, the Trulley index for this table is 94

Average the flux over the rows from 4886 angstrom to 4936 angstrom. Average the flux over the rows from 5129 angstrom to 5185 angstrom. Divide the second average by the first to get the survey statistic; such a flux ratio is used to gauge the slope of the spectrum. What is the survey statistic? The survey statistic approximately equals 0.85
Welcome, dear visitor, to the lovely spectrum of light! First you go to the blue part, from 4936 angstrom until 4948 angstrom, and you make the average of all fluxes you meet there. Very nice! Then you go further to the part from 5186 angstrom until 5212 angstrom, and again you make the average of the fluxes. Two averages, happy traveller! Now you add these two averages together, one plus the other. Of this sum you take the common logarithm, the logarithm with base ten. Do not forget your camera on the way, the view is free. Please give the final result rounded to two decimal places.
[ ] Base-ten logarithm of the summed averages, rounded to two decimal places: 1.97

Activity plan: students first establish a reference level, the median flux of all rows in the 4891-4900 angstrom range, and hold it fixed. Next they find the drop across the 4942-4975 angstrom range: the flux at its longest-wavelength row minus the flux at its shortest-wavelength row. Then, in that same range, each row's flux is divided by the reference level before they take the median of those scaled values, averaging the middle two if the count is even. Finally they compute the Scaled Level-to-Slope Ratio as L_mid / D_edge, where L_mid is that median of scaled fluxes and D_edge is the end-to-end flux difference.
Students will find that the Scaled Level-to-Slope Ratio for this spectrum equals 2.5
